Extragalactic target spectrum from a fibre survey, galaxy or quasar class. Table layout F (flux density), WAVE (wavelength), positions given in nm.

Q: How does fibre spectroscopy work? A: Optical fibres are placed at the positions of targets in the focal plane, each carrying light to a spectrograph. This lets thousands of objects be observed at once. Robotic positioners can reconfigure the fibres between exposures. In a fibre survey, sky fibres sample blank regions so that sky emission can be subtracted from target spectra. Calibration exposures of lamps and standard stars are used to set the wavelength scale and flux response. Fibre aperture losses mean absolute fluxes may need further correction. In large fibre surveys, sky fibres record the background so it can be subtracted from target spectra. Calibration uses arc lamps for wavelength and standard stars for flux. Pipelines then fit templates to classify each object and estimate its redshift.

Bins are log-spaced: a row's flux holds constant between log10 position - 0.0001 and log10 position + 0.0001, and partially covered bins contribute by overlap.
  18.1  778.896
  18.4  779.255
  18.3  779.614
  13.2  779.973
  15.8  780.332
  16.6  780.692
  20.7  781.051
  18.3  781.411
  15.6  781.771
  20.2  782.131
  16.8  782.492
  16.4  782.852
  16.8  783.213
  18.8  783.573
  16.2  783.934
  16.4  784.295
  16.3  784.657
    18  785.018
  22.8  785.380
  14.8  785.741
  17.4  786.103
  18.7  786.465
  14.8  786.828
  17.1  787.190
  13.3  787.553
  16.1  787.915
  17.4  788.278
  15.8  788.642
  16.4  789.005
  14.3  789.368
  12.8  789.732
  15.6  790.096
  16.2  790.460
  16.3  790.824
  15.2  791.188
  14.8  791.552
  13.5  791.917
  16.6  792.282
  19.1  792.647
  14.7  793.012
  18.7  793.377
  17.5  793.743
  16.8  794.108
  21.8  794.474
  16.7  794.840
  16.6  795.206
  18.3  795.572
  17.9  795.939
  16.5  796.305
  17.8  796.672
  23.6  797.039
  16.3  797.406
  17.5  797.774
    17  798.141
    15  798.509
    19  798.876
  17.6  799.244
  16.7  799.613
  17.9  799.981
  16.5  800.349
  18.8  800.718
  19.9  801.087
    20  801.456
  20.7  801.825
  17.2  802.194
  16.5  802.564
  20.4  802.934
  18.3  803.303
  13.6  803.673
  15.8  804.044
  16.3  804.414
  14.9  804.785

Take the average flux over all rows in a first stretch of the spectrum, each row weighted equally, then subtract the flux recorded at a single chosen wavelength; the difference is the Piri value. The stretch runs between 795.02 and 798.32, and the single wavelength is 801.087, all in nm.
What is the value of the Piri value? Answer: -2.0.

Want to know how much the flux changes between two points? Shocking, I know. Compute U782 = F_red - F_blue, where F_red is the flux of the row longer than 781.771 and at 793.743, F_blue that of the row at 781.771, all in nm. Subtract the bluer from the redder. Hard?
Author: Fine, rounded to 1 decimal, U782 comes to 1.9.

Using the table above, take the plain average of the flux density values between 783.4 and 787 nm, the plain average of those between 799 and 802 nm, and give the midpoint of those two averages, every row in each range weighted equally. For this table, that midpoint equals 18.0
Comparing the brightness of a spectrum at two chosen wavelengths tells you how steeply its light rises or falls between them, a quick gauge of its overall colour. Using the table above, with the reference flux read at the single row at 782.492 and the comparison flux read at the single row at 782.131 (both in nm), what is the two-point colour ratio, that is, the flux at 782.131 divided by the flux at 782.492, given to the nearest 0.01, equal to 1.20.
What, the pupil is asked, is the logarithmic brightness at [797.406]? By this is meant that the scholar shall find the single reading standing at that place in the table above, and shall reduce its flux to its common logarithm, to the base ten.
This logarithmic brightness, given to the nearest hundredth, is 1.21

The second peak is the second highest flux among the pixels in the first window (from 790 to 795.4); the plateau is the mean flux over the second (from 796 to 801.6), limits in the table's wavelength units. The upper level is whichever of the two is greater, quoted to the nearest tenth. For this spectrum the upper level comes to 19.1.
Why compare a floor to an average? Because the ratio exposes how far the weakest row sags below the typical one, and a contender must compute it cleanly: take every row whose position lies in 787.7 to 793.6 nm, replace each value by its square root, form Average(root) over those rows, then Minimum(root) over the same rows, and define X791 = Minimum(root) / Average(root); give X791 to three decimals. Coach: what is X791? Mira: 0.900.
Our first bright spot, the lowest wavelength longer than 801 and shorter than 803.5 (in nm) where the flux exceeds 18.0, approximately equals 801.087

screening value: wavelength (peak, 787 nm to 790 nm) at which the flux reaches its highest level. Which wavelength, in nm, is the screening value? 788.278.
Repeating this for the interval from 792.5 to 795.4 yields 794.474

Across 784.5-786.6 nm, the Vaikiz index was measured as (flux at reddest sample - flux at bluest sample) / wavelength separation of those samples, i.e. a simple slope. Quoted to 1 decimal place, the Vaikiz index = 1.3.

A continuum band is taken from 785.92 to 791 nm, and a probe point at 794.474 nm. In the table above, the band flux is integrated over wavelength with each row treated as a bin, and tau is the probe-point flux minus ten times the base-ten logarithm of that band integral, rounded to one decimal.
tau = 2.7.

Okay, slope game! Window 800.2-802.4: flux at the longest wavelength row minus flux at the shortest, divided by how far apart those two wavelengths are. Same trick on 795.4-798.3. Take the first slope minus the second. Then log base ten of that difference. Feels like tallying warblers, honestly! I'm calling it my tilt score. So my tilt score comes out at -0.05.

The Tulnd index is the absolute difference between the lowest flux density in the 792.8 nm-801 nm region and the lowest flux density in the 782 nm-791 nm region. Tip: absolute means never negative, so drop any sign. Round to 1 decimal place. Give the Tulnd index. 1.9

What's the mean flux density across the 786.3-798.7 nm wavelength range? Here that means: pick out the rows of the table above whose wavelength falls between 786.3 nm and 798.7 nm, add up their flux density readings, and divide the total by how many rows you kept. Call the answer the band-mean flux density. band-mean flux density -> 16.7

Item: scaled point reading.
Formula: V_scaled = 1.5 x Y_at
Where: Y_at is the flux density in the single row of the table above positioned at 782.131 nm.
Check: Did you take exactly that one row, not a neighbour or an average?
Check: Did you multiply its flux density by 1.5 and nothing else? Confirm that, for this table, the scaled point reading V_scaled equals 30.3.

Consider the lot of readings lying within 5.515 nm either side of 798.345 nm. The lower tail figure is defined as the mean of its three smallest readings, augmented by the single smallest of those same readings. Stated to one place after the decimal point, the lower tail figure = 28.0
